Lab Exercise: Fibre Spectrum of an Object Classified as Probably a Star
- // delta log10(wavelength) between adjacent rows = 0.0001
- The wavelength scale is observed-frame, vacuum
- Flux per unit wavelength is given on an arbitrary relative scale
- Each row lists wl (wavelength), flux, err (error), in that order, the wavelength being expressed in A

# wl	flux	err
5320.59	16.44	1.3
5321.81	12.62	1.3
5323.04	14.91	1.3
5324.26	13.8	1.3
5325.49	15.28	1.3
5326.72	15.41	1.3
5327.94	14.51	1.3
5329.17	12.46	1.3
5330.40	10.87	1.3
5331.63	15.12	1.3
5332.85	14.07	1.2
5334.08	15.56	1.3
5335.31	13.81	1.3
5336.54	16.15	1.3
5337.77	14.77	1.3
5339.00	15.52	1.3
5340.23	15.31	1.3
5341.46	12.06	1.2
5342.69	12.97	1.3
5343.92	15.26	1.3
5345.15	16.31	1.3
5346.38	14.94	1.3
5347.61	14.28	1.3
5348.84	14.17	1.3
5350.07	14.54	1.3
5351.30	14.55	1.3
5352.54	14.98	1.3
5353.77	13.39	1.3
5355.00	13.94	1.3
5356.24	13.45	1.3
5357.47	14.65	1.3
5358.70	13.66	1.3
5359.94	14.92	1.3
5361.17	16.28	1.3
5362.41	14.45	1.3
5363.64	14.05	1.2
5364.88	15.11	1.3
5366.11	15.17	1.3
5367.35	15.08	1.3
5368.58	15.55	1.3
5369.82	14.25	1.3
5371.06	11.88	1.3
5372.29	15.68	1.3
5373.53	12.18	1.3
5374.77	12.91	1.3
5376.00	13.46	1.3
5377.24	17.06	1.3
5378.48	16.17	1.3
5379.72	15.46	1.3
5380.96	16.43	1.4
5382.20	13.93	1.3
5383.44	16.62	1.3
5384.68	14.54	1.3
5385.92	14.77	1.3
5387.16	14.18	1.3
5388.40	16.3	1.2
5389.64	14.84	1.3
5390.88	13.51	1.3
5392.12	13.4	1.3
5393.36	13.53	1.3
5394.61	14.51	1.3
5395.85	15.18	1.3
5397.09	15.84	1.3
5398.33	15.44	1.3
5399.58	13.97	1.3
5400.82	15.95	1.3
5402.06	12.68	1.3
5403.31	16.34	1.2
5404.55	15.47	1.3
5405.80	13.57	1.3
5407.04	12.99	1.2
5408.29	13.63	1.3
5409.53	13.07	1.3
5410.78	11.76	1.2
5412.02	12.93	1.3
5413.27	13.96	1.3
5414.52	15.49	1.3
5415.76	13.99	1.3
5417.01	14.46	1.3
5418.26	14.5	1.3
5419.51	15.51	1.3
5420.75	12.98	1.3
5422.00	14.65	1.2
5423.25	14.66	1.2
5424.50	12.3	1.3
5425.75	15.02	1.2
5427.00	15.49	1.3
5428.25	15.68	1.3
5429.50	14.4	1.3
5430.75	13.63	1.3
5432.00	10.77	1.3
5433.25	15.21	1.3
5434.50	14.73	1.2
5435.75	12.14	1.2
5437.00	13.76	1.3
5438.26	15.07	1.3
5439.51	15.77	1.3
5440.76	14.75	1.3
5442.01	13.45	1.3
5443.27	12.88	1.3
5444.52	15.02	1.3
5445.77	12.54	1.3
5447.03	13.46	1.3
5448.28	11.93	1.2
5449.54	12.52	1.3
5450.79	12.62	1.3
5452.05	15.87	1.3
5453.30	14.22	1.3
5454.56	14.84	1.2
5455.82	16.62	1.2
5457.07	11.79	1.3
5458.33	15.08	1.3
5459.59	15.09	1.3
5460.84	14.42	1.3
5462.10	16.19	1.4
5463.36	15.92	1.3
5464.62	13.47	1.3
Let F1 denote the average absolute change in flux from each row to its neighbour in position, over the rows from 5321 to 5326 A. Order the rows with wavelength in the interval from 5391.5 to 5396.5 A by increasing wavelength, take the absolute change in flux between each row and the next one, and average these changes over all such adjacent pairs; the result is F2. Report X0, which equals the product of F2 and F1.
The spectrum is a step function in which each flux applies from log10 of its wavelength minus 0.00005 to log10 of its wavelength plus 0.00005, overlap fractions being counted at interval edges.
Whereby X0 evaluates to 1.0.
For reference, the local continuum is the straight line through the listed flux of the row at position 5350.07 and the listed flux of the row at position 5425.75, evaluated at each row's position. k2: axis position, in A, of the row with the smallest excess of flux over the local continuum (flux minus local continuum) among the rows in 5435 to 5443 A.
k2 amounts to 5435.75 A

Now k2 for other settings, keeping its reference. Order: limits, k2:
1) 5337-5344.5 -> 5341.46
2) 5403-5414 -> 5410.78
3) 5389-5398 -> 5392.12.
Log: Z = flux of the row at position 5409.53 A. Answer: 13.07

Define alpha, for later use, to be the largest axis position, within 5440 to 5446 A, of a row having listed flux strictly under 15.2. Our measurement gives 5445.77 A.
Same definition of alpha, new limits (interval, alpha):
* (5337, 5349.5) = 5348.84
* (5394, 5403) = 5402.06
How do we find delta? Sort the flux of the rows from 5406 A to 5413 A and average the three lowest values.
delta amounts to 12.6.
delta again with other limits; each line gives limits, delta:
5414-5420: 14.3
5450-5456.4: 13.9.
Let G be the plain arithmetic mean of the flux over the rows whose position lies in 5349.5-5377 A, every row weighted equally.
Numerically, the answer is 14.3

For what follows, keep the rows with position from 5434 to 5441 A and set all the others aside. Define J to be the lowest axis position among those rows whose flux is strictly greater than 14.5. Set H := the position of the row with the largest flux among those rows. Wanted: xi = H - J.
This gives 5.0 A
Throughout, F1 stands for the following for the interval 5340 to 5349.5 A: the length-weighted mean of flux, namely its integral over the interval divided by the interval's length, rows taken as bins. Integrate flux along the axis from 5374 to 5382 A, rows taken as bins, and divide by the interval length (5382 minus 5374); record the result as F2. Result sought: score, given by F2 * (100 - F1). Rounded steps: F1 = 14.4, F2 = 15.1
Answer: 1294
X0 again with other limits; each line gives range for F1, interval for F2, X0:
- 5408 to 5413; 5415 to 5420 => 0.5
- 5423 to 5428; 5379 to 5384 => 3.8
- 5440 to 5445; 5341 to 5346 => 1.9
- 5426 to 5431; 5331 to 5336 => 1.1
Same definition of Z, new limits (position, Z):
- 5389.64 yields 14.84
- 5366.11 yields 15.17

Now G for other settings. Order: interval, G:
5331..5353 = 14.7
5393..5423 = 14.3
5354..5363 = 14.5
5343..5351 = 14.9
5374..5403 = 14.8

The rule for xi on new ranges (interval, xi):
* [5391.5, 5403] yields 6.2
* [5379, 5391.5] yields 3.7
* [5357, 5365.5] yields 3.7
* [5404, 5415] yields 10.0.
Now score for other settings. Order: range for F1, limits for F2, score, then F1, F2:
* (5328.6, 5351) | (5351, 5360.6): 1215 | 14.4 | 14.2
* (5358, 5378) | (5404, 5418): 1177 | 14.5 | 13.8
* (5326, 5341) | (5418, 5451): 1191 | 14.4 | 13.9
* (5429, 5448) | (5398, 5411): 1217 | 13.8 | 14.1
